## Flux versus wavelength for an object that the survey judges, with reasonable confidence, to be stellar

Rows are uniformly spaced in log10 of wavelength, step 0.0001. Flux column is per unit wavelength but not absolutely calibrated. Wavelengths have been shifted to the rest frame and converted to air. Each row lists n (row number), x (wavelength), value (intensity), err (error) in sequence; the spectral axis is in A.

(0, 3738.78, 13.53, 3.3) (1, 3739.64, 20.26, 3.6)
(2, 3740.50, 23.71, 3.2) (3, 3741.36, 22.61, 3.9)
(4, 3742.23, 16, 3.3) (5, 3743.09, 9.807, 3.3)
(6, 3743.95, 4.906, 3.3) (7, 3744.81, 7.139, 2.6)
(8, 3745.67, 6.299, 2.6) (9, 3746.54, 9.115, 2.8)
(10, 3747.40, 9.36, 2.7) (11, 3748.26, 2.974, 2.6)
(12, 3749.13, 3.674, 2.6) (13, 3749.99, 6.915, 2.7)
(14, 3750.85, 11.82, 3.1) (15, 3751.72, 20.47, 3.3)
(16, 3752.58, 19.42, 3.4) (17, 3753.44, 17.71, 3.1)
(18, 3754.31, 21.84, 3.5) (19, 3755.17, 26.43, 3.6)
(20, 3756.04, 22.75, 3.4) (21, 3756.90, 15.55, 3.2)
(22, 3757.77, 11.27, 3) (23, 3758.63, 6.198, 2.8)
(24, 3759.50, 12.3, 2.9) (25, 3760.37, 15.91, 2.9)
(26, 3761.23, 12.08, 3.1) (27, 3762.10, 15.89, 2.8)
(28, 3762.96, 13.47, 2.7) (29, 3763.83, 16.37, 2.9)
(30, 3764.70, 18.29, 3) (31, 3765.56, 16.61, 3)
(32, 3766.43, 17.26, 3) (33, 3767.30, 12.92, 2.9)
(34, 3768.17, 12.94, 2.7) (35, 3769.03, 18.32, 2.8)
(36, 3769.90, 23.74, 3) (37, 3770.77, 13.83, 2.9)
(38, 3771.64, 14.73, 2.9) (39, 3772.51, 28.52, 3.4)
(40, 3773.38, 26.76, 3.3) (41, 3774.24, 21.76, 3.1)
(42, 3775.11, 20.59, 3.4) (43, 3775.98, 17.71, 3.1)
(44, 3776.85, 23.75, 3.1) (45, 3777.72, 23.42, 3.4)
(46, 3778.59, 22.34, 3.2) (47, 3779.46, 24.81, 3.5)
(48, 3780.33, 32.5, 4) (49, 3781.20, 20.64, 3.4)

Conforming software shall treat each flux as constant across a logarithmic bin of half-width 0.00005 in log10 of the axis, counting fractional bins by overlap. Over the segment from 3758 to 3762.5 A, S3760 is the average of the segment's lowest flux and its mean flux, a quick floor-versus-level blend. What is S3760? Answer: 9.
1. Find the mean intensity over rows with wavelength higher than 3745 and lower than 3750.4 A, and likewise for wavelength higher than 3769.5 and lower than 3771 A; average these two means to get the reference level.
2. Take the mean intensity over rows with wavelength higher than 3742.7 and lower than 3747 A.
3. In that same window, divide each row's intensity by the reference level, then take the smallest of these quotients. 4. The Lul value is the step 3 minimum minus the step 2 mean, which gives -7.1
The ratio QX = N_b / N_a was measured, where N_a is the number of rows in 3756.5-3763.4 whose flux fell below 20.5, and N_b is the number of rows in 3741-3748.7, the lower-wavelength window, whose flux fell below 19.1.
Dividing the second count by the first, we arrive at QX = 1.0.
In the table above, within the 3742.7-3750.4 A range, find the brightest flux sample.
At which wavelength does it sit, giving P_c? 3743.09 A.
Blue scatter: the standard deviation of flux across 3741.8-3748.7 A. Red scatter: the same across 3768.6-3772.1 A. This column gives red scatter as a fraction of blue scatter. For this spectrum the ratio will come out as 1.1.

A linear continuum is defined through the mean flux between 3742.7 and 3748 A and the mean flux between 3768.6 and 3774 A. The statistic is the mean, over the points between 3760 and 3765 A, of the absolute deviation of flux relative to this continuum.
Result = 1.6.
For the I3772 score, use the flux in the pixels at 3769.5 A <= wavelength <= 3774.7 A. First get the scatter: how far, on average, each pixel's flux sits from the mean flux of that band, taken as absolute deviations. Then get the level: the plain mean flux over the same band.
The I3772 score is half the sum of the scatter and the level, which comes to 13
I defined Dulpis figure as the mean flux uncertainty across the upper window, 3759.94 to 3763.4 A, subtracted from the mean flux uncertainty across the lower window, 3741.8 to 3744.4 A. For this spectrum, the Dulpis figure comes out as 0.42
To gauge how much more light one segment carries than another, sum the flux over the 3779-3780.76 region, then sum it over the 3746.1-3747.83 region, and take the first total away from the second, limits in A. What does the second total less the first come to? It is -39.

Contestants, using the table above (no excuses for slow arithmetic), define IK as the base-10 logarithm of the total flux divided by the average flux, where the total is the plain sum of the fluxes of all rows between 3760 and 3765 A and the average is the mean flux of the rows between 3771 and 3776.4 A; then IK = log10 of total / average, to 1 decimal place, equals 0.6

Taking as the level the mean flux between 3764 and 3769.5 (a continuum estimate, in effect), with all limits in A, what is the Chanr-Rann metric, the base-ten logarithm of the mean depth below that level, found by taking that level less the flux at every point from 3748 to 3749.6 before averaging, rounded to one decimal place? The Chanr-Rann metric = 1.1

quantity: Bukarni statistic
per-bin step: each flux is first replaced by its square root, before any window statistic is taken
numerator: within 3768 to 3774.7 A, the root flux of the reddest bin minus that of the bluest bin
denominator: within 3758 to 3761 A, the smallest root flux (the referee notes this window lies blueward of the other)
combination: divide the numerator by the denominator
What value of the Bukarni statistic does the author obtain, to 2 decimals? 0.43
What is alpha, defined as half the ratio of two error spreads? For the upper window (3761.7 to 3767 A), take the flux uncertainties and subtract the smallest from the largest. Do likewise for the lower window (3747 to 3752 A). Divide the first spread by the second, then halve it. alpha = 0.21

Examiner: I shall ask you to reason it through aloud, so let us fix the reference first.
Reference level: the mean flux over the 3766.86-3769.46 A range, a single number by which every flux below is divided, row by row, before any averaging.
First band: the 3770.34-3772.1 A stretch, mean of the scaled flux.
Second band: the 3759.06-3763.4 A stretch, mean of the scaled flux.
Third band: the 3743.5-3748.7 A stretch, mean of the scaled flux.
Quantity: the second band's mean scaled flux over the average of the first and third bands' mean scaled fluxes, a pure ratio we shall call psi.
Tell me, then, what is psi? 1.3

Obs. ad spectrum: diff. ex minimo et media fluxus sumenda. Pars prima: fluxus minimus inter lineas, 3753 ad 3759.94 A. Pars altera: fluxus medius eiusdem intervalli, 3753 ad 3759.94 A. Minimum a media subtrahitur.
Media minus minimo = 11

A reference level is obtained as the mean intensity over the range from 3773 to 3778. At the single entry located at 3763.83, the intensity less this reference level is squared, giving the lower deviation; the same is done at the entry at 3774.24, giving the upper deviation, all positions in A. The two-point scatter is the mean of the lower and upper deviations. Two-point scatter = 18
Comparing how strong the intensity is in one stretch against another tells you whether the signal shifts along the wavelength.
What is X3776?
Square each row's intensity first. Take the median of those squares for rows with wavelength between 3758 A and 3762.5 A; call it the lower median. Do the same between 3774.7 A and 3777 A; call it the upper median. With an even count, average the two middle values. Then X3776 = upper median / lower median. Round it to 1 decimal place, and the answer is 2.8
